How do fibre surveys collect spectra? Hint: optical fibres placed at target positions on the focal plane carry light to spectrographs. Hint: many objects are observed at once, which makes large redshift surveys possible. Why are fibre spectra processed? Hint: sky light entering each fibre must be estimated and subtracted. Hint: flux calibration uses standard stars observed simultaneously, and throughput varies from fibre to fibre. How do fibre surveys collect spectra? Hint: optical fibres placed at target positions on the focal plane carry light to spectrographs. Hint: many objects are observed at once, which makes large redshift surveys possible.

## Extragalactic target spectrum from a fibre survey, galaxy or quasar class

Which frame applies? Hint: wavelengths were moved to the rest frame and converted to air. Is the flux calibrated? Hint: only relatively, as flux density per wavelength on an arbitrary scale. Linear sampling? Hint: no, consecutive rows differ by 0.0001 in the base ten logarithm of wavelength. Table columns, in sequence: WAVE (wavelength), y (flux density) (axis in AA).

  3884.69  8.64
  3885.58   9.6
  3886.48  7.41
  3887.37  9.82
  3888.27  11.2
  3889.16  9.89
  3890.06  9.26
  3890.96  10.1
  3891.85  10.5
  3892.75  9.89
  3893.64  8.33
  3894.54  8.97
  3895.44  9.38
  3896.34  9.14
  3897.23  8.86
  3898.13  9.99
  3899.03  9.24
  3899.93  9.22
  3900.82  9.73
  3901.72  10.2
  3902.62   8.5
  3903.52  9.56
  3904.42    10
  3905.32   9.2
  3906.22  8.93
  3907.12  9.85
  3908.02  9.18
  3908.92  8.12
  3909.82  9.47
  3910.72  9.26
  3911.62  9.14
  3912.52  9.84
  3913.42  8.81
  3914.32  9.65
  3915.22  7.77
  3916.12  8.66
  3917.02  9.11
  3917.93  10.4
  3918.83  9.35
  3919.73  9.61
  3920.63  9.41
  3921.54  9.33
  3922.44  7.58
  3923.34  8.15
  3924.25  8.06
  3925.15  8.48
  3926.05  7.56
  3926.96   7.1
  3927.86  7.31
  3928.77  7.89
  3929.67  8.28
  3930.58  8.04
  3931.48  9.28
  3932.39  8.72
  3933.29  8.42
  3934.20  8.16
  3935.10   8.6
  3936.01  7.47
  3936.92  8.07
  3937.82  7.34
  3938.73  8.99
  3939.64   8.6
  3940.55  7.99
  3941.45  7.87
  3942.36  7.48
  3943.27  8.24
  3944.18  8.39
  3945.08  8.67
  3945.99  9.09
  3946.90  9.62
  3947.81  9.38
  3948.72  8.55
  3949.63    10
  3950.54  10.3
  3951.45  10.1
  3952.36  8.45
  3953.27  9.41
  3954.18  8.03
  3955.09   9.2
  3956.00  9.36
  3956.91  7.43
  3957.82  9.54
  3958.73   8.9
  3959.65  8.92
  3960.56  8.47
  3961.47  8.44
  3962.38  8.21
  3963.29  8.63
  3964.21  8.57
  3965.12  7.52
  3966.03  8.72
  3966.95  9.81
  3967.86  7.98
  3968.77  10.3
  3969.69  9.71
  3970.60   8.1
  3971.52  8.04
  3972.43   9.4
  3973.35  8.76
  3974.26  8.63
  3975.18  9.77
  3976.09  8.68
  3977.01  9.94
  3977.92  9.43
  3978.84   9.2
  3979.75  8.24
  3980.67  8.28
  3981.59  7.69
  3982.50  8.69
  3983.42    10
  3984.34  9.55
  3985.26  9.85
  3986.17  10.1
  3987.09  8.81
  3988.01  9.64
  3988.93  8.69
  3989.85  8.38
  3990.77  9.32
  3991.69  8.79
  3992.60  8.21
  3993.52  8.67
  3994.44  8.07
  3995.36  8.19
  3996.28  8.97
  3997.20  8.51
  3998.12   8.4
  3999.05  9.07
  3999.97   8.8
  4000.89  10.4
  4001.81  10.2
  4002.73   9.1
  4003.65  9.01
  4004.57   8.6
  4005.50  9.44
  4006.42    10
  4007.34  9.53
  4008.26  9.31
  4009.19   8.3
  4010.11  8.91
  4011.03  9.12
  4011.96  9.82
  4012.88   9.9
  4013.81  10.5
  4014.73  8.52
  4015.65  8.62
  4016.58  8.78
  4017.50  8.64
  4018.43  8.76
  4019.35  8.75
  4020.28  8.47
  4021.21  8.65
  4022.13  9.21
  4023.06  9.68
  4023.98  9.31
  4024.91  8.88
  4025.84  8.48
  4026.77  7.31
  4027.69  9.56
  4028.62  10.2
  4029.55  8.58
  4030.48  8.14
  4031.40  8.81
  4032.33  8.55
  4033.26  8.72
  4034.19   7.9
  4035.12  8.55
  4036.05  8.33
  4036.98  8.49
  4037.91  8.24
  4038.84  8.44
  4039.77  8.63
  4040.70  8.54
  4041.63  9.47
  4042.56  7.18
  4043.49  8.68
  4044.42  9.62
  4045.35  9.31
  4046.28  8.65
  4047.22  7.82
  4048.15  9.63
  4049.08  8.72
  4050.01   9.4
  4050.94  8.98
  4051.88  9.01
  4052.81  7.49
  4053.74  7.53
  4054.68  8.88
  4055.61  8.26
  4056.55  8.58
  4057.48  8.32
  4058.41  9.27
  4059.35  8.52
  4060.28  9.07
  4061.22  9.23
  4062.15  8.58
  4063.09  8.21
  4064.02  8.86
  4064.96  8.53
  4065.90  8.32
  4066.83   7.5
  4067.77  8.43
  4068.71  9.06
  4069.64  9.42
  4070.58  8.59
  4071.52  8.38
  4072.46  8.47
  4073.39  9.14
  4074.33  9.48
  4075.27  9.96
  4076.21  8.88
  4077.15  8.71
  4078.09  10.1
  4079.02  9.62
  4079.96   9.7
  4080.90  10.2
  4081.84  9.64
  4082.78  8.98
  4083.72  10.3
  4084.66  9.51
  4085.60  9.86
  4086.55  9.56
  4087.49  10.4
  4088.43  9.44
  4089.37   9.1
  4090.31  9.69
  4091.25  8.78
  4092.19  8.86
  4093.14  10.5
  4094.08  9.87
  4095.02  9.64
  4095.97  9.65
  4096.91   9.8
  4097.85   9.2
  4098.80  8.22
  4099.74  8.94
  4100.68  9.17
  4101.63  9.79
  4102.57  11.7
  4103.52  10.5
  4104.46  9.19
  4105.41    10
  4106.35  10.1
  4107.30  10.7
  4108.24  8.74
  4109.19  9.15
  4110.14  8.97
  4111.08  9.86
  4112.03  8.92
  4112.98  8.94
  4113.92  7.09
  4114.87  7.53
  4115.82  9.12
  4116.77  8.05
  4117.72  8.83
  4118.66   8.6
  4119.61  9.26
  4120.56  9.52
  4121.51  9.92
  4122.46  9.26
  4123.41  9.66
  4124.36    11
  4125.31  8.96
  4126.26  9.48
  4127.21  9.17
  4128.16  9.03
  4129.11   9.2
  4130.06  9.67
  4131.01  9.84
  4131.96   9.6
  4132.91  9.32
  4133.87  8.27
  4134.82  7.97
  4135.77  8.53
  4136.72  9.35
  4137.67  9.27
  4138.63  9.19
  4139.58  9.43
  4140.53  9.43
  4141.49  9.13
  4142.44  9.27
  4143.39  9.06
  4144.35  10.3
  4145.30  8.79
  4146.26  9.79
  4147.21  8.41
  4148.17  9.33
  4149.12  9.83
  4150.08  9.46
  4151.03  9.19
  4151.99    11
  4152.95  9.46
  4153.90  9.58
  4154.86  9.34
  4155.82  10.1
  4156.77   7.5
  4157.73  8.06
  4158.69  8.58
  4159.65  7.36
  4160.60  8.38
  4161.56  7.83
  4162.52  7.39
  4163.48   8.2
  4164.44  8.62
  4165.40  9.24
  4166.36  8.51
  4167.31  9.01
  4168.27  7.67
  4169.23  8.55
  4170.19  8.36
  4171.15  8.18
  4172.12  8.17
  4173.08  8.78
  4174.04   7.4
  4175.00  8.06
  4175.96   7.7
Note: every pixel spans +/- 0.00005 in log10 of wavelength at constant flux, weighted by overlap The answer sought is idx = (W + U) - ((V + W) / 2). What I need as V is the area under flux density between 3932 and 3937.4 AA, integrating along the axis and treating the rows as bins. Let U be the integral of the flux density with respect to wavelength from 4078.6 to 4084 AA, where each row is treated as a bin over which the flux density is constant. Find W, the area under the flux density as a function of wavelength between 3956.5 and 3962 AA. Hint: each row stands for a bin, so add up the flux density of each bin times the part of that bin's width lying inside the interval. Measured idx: 53.9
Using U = 52.5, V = 44.5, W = 47.4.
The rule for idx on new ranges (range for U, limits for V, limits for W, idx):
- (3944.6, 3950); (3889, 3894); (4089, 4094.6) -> 52.1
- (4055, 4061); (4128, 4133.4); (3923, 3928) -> 46.1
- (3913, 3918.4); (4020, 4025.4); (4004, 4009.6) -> 50.3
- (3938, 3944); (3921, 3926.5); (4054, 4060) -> 52.2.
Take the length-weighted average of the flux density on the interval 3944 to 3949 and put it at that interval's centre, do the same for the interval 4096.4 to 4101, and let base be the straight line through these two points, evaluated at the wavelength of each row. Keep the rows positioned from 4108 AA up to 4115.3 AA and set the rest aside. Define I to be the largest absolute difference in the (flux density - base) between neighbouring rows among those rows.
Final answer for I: 1.9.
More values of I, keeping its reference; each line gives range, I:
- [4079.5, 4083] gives 0.7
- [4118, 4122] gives 0.7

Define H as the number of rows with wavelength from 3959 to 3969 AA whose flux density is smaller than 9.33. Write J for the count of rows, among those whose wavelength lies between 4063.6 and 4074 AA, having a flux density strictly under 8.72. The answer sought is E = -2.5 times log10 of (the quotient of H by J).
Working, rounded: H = 9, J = 7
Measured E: -0.27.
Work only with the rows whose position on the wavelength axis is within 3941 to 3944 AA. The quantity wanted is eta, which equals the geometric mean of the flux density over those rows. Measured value 7.86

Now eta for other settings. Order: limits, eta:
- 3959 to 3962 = 8.61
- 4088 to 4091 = 9.41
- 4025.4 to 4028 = 8.40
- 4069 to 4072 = 8.79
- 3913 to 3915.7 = 8.71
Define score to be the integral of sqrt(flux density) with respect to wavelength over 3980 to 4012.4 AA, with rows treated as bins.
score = 97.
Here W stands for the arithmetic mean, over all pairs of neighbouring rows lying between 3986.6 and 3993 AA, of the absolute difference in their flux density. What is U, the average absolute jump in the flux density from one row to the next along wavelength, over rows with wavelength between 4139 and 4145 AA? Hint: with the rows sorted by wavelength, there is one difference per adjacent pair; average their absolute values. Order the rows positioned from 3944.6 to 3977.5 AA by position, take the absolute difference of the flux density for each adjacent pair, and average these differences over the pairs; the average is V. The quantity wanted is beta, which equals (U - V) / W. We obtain -0.7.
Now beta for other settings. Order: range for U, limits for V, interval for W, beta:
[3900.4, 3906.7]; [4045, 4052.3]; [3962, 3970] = 0.0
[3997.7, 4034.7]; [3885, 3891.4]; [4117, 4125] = -1.5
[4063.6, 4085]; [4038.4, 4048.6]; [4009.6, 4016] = -0.6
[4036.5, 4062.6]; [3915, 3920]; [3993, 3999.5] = -0.2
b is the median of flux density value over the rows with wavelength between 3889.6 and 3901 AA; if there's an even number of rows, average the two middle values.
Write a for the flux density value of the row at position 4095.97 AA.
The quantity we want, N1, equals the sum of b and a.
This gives 18.9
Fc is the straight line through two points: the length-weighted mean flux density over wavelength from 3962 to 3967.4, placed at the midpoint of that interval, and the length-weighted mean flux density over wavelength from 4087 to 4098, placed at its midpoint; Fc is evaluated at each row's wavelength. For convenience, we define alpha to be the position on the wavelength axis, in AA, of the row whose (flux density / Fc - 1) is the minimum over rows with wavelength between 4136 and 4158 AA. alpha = 4156.77 AA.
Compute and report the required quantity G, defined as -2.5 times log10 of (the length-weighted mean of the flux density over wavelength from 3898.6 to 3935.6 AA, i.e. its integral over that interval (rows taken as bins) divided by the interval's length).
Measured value -2.37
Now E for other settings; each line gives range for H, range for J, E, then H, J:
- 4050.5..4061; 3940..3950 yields -0.49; 11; 7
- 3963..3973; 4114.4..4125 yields -0.92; 7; 3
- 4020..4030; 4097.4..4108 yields -2.26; 8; 1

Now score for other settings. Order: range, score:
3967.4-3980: 38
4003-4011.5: 26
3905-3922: 52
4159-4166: 20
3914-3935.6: 63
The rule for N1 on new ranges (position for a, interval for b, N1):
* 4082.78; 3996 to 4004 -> 18.0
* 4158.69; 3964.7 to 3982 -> 17.3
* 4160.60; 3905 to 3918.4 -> 17.6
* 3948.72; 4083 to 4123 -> 17.9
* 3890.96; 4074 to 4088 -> 19.7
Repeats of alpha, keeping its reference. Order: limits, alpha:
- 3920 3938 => 3926.96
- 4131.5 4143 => 4134.82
